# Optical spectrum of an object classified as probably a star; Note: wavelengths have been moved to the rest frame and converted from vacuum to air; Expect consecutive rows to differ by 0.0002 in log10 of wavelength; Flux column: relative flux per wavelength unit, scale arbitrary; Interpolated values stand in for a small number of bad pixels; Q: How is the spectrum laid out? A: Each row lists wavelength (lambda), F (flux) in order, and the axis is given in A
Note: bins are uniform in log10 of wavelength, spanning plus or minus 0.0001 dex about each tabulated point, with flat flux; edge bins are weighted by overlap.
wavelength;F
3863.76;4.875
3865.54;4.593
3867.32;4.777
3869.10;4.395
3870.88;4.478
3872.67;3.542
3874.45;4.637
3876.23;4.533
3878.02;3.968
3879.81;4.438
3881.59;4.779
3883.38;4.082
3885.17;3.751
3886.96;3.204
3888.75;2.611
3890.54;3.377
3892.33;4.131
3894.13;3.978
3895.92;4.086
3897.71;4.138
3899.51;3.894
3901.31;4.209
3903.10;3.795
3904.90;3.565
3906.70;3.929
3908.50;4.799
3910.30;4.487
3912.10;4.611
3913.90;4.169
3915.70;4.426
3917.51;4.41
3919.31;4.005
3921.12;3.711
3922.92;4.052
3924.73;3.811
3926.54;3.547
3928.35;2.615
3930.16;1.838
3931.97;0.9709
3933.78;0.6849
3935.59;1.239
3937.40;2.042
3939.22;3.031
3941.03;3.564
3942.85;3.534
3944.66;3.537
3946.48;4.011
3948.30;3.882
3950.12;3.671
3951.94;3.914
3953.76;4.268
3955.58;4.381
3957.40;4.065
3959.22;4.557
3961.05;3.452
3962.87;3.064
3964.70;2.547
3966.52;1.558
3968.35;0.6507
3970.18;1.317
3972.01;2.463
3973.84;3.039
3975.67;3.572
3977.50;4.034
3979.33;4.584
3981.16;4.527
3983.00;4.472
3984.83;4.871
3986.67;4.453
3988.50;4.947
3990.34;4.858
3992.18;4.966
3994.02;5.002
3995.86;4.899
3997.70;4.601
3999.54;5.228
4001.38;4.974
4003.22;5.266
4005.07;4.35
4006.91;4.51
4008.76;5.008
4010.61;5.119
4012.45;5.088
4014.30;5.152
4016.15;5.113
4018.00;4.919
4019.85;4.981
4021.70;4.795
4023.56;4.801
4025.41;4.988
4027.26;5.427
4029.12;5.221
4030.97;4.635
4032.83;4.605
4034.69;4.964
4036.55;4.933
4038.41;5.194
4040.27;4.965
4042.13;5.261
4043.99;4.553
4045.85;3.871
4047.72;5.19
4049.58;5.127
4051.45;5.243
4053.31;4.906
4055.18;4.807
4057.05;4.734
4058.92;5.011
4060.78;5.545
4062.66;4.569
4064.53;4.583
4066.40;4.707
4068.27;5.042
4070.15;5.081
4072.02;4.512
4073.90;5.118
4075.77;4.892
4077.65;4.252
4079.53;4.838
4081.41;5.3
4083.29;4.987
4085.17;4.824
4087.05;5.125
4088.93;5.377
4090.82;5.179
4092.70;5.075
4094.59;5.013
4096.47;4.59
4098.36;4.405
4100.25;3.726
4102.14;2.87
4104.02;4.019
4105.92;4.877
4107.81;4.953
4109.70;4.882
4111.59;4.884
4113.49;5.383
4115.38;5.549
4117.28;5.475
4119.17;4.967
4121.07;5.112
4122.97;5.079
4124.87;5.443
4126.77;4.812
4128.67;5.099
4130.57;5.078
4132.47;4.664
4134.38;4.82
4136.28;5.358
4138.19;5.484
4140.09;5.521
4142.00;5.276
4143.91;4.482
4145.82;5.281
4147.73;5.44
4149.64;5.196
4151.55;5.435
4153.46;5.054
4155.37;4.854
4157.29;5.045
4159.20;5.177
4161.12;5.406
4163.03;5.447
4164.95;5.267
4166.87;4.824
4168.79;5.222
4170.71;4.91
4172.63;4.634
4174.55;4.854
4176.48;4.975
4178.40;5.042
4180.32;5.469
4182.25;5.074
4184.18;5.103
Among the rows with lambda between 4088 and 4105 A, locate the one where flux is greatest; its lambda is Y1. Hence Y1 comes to 4088.93 A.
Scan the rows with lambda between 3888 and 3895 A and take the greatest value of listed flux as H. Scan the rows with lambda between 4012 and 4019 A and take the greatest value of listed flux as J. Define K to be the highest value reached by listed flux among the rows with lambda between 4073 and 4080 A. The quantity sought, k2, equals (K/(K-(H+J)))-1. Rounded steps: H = 4.131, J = 5.152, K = 5.118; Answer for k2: -2.2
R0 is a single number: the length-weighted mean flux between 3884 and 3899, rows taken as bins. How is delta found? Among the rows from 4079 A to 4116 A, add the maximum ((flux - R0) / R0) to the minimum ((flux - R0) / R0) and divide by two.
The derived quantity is 0.15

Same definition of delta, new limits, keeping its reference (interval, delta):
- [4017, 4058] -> 0.27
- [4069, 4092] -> 0.31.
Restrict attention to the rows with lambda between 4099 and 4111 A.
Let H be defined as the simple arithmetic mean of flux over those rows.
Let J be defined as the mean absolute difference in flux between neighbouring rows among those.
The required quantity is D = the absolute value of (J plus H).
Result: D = 4.8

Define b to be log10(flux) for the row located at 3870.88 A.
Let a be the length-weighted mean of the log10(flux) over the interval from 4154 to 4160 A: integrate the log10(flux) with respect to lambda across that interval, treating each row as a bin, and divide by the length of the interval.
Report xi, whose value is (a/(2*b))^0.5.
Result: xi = 0.734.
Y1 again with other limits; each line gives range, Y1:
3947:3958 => 3955.58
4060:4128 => 4115.38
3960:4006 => 4003.22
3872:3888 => 3881.59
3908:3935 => 3908.50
